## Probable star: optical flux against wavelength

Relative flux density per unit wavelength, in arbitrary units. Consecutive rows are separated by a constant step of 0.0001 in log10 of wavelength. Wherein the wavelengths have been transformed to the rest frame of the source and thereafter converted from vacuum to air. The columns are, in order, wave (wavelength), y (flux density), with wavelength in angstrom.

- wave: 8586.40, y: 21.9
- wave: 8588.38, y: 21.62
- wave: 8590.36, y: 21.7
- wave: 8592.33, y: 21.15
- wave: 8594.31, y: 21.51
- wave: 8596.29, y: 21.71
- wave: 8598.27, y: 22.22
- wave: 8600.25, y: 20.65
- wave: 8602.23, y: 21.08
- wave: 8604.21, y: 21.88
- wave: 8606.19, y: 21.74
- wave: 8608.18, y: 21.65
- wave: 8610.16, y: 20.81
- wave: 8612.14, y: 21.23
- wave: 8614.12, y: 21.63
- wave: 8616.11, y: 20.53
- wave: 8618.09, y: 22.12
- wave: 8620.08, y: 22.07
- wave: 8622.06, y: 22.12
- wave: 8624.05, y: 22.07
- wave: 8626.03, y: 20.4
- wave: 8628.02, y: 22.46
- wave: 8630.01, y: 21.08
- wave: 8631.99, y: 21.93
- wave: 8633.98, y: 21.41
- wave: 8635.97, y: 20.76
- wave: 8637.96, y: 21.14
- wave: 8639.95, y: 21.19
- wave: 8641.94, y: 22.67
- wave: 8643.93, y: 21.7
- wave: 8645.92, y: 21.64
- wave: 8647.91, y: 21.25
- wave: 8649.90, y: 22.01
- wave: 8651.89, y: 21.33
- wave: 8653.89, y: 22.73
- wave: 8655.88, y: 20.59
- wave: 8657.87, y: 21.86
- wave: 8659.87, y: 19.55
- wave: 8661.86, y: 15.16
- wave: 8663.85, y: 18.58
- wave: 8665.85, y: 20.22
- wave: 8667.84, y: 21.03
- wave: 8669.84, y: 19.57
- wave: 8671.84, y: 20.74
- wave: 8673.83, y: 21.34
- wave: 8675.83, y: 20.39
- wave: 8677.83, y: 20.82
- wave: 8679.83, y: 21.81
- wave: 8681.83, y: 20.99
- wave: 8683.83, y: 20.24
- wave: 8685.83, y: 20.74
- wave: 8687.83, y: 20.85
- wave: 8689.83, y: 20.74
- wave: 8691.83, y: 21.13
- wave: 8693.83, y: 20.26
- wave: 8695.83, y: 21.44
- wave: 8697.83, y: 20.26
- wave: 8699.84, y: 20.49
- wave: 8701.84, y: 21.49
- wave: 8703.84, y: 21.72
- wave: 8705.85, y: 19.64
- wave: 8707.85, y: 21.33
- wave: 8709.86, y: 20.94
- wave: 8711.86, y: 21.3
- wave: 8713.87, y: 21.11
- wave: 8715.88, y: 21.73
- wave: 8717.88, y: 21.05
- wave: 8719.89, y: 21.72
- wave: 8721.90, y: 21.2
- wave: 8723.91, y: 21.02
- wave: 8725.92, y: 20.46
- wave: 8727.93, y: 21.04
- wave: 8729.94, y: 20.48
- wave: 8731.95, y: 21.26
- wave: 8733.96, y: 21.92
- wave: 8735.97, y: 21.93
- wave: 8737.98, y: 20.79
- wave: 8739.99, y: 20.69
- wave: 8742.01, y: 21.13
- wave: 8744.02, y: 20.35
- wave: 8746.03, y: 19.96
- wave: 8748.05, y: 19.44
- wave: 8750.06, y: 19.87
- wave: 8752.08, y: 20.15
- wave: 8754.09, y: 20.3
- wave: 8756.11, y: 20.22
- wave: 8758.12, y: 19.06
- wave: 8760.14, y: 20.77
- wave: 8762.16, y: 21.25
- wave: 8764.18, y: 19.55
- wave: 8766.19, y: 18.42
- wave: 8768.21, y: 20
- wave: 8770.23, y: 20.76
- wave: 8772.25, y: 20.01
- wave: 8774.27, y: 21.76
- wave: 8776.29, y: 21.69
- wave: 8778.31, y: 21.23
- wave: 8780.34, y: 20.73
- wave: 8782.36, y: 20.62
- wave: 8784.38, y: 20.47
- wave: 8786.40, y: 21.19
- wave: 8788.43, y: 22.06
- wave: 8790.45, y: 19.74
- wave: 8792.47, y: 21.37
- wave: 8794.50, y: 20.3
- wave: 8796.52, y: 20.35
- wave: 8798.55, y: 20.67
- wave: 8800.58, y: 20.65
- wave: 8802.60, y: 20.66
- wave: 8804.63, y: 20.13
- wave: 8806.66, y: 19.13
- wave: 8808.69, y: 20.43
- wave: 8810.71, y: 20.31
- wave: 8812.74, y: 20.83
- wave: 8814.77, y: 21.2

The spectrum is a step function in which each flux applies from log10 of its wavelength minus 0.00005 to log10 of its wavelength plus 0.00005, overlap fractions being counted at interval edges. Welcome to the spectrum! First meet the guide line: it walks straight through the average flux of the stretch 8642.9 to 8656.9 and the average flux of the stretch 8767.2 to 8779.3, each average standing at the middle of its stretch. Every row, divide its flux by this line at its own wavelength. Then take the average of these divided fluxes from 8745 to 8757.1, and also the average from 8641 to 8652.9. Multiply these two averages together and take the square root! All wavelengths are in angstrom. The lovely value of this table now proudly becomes 0.978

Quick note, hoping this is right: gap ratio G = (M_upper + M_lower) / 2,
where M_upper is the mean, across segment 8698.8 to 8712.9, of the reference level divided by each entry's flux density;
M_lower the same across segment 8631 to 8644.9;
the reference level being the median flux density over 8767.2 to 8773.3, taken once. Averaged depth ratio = 0.942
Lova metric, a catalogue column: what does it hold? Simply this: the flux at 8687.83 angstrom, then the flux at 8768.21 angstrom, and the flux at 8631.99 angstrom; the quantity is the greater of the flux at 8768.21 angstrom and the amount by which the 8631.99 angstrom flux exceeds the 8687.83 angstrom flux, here 20.0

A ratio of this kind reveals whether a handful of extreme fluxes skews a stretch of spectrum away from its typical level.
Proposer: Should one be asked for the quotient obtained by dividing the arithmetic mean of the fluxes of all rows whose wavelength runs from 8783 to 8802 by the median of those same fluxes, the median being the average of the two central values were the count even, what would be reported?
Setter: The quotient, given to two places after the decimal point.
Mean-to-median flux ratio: 1.01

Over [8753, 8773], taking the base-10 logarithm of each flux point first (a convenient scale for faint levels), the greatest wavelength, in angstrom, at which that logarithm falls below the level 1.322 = 8772.25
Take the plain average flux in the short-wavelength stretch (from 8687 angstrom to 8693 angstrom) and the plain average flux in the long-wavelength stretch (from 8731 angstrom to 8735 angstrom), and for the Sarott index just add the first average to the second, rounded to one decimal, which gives 42.5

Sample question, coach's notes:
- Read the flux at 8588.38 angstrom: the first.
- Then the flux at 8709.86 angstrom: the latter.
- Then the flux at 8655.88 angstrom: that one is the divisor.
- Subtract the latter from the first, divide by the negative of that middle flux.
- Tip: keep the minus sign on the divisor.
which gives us -0.03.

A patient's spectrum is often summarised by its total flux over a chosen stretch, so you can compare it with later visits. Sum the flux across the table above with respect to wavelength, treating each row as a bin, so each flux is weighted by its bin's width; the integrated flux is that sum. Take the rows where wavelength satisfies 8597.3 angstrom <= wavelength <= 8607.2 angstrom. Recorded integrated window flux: 213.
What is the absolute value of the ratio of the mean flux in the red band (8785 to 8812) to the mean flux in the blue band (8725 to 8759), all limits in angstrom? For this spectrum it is 1.00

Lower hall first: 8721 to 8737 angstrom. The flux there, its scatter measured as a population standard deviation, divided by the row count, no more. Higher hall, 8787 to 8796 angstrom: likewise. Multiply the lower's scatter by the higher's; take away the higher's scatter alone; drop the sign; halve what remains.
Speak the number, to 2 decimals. 0.22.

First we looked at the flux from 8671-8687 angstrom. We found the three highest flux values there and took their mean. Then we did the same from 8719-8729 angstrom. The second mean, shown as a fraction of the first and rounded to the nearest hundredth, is 1.00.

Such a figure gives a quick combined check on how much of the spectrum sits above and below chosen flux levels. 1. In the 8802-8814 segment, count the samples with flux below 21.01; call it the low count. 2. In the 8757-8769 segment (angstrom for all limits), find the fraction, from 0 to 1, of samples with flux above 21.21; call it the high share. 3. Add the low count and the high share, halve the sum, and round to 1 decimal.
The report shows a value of 3.1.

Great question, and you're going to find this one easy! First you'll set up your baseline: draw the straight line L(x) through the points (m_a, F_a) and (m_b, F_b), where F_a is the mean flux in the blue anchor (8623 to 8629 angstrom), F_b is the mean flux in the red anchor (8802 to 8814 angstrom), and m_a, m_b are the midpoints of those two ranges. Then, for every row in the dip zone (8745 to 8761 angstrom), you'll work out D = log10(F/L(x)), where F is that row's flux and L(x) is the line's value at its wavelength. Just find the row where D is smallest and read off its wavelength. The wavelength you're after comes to 8758.12 angstrom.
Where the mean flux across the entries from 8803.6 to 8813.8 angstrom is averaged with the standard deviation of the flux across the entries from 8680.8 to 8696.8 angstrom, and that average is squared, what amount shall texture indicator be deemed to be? 106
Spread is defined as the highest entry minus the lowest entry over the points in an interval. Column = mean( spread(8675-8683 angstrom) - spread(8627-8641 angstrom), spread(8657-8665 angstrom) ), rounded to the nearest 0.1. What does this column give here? 3.2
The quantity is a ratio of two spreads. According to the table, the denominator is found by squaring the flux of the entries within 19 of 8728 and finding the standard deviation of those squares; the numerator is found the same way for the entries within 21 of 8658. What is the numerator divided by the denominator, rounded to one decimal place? 2.8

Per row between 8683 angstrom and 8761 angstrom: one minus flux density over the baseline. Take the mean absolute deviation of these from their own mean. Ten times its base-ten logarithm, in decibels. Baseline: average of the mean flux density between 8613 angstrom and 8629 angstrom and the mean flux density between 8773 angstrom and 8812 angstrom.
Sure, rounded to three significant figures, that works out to -15.9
